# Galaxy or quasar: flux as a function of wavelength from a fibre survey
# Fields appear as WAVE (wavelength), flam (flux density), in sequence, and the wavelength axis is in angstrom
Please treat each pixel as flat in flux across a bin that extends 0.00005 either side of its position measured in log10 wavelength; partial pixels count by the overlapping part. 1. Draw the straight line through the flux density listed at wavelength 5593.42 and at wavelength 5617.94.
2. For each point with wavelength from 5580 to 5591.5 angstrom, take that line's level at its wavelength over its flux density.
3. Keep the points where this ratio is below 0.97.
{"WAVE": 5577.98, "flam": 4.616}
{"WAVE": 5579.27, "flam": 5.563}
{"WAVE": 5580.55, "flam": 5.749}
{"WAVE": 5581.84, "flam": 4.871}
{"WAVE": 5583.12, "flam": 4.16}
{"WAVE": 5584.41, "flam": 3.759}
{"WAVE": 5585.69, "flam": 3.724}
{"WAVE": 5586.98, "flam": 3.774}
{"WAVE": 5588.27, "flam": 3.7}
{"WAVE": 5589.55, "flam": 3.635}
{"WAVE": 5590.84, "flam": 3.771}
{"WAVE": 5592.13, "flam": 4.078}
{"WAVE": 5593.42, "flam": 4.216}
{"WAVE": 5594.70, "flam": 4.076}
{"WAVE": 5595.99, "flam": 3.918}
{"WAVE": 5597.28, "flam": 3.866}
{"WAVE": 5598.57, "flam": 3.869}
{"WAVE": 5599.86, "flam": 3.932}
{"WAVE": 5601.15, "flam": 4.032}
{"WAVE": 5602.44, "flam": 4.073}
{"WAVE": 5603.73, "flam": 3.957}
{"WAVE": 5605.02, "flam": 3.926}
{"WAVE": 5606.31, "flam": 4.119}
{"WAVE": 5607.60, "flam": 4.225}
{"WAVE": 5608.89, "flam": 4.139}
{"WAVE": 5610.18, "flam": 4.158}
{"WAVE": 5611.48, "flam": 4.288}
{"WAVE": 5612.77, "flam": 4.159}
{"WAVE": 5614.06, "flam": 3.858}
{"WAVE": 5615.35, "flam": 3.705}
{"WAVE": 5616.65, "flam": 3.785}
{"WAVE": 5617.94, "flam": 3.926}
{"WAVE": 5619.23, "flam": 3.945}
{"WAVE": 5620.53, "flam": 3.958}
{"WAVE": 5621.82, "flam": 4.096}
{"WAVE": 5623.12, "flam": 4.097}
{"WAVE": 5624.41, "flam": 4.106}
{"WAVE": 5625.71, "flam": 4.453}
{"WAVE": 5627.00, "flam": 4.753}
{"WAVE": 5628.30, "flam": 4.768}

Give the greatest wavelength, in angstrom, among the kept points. 5581.84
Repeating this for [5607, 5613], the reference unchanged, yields 5612.77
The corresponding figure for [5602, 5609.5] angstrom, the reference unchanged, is 5607.60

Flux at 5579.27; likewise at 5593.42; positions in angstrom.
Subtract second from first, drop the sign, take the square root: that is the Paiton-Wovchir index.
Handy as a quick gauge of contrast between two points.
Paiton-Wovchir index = 1.2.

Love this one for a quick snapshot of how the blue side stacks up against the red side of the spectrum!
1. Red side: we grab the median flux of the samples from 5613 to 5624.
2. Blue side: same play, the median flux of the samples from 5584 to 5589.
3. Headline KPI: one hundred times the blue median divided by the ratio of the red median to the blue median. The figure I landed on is 356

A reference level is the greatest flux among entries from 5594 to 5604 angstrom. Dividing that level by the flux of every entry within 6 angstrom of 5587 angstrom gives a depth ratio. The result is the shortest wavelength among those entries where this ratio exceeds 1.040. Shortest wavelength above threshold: 5584.41 angstrom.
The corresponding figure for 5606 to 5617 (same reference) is 5614.06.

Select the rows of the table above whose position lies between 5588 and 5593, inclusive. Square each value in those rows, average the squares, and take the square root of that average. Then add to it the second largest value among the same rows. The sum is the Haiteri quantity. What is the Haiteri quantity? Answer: 7.6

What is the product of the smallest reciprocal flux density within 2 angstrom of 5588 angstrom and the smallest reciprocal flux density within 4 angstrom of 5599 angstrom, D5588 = 0.065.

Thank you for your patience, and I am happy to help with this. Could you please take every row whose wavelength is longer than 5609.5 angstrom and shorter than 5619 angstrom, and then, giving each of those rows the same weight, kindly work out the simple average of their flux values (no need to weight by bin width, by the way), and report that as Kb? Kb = 3.98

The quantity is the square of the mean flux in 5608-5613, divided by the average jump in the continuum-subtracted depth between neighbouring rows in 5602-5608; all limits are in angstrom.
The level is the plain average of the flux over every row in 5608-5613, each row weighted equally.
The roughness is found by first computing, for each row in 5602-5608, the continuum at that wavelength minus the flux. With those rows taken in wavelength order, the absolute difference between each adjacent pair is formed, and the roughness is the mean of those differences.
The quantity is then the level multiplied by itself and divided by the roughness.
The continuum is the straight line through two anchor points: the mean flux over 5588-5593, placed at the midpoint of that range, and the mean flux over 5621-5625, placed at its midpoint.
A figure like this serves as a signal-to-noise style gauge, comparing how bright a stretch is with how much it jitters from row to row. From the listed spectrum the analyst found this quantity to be 157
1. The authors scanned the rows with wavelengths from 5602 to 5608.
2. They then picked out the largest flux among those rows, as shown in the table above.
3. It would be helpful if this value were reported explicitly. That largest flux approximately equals 4.225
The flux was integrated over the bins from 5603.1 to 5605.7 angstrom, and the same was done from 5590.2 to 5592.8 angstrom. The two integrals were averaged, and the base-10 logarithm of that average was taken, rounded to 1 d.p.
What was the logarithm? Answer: 1.0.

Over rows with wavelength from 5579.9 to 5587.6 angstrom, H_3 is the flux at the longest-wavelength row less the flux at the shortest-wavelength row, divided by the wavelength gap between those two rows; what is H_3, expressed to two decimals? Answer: -0.31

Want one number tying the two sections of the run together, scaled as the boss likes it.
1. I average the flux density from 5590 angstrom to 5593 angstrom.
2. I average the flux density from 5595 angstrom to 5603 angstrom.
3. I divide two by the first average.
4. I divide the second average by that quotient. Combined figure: 7.7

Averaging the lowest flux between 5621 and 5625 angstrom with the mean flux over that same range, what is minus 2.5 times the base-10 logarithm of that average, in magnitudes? -1.53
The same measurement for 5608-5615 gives -1.50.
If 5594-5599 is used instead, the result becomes -1.48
